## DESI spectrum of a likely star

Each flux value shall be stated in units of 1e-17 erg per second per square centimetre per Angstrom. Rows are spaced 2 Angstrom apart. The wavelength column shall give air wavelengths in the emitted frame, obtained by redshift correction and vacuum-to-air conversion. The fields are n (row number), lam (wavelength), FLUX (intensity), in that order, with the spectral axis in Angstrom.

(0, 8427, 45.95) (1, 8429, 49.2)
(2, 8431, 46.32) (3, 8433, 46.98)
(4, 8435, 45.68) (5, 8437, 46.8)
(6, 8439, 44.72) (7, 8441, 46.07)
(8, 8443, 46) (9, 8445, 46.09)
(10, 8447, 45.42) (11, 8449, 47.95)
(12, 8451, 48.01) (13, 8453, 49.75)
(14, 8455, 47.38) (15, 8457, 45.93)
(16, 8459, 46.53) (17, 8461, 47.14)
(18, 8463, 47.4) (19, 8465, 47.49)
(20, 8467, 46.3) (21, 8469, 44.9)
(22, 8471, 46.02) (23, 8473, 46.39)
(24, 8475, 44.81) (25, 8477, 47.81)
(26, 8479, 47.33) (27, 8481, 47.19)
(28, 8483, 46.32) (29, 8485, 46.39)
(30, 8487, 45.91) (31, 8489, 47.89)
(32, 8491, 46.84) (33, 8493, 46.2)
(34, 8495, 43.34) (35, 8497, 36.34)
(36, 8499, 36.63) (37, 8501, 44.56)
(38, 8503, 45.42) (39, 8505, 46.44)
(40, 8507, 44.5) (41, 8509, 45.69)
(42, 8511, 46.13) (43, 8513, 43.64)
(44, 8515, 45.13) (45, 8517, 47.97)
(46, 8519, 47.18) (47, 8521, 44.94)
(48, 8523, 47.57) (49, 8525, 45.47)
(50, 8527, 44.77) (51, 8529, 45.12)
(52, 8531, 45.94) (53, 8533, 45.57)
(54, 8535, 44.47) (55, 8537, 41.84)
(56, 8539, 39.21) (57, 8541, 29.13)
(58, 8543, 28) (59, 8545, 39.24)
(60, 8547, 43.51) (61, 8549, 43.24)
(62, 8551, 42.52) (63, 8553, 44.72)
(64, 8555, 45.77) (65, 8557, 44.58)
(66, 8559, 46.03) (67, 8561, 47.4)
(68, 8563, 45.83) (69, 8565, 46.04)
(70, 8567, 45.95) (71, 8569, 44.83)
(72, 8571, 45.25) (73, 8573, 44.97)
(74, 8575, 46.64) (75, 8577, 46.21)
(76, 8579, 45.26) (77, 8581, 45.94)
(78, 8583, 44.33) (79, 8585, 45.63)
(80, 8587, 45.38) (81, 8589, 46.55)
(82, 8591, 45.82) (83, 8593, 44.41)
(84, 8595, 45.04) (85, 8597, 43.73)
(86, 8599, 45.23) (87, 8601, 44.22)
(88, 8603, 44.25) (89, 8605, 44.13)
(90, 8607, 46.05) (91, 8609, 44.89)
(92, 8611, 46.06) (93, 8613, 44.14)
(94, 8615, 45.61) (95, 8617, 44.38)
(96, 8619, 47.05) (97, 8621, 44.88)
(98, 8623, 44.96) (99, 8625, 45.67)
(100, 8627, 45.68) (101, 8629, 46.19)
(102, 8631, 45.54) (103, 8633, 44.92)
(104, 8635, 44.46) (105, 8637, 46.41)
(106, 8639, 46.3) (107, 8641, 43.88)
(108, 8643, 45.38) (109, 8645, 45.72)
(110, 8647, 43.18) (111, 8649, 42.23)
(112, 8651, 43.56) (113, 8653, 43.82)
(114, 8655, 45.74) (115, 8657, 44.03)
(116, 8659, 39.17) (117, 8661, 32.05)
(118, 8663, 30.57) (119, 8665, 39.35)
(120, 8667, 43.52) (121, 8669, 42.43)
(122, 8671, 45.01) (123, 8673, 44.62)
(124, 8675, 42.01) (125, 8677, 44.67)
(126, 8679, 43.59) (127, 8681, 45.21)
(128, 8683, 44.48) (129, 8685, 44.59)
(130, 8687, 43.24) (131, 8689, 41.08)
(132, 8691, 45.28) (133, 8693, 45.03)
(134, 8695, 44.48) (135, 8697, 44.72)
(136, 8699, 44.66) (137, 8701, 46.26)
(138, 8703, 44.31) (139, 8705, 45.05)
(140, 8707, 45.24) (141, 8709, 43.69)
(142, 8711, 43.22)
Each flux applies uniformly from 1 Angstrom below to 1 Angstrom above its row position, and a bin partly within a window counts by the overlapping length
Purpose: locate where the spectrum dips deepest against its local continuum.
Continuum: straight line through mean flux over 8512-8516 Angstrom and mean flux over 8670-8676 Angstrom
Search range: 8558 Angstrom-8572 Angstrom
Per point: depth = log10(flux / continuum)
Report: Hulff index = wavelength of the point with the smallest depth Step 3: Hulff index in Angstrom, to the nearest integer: 8569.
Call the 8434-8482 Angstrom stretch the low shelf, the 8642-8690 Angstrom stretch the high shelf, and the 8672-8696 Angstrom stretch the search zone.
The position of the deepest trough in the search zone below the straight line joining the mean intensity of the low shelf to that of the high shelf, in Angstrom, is 8689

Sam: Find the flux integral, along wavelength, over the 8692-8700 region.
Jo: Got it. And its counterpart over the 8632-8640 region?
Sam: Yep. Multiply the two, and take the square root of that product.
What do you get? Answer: 361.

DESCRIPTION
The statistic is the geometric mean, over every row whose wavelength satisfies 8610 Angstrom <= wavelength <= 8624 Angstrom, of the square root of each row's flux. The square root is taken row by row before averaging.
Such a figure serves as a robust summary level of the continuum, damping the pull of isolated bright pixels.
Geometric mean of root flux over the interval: 6.73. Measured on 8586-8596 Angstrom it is 6.74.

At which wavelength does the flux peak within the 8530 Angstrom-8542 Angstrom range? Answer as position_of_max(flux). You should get 8531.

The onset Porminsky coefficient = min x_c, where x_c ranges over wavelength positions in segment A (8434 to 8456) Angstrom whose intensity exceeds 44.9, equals 8435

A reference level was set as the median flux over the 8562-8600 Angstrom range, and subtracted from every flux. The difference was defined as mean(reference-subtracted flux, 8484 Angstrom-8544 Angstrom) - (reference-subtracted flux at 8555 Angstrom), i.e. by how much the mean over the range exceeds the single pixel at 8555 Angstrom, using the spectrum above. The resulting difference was -2.2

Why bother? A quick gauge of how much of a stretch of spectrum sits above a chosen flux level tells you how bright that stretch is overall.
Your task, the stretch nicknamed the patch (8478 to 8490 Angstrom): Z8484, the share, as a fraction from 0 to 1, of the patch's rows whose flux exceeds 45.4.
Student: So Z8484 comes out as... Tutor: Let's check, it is 1.0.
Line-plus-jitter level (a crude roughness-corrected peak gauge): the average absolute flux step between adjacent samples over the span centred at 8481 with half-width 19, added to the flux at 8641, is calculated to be 45.2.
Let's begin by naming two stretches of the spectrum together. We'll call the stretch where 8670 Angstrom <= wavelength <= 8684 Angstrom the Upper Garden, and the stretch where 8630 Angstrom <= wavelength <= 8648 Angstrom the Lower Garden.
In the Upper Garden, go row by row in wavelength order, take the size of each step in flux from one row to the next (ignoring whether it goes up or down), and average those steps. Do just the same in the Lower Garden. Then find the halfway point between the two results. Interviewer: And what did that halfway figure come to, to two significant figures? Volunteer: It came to 1.4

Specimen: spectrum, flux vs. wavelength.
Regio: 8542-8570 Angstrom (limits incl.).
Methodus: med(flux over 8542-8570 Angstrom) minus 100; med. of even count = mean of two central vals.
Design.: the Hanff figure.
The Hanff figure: -55.2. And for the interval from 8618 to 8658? -54.8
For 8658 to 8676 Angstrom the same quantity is -58.0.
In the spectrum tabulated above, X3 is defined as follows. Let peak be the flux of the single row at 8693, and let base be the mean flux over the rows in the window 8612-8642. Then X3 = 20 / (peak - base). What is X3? -65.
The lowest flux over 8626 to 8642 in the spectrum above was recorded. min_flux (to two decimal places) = 43.88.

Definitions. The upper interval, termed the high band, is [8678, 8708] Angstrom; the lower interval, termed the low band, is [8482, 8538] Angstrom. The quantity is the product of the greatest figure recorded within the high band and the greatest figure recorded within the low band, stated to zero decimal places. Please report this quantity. 2219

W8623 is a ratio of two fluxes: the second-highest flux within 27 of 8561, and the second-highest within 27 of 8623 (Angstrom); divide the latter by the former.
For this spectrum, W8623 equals 0.995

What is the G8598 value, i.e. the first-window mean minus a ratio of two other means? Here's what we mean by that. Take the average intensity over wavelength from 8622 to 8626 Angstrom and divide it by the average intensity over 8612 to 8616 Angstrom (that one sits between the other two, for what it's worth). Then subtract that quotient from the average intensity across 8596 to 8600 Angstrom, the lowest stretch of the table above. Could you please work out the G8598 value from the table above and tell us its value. 43.5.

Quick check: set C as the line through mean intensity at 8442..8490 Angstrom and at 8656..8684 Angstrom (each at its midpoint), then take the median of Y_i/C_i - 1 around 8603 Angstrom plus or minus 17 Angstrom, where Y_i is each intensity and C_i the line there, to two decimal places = 0.04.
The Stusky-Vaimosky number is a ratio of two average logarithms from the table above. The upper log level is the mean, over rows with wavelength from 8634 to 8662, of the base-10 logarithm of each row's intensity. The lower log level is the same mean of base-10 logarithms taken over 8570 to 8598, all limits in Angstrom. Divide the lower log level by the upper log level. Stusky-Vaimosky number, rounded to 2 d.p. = 1.01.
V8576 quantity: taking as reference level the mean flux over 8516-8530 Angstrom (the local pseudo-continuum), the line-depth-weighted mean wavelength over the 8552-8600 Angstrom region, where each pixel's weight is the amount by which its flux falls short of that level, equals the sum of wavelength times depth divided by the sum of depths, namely 8580.6 Angstrom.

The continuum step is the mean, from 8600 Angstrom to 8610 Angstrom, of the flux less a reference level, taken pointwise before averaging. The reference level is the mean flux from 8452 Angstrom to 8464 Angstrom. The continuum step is -2.65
